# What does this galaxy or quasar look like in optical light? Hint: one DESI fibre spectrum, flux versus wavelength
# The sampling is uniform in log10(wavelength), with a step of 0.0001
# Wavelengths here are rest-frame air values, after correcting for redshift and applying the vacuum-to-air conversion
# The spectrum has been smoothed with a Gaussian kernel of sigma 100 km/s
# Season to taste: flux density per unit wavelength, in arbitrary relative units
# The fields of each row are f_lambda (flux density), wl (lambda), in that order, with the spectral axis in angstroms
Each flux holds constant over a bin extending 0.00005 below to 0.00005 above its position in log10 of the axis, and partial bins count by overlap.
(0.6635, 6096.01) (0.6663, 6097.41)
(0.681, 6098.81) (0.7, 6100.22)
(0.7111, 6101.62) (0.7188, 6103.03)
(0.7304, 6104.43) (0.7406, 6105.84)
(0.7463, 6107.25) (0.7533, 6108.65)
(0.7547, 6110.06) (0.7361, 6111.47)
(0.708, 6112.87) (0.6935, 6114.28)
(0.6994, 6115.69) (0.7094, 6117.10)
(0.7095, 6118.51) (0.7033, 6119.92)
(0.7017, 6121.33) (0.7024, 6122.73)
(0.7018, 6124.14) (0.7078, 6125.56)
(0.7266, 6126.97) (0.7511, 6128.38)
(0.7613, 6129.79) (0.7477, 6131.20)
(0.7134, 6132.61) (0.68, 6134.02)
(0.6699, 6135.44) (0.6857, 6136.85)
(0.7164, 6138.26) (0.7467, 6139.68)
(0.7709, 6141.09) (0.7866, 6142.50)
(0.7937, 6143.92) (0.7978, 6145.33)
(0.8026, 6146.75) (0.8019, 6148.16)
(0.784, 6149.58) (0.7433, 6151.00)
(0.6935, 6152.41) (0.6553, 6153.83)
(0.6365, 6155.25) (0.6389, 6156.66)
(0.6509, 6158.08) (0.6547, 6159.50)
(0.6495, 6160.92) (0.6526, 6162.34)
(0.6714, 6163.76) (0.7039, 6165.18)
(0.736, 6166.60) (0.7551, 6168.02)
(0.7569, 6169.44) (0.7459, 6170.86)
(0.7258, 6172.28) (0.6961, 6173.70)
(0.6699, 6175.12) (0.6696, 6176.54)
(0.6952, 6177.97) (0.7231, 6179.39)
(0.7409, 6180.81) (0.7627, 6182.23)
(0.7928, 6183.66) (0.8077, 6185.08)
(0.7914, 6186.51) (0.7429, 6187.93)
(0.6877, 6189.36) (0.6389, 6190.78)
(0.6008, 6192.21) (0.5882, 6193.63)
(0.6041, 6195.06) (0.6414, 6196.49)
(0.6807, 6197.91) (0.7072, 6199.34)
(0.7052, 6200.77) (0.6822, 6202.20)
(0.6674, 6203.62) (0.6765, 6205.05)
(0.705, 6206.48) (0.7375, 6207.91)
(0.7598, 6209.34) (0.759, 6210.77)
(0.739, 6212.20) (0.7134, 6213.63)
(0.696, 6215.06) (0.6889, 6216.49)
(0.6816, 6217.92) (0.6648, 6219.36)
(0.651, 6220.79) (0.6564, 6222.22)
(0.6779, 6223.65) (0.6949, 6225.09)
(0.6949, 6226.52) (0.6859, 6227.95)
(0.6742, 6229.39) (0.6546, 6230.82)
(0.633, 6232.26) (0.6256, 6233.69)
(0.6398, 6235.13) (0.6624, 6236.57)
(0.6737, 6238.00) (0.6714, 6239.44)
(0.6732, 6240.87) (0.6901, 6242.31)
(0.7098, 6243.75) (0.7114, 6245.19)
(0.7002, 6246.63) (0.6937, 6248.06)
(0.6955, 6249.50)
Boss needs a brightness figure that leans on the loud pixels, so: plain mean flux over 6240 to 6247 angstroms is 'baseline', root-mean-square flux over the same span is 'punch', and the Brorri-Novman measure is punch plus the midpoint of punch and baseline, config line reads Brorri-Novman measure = 1.39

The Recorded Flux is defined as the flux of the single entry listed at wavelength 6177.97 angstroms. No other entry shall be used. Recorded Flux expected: 0.6952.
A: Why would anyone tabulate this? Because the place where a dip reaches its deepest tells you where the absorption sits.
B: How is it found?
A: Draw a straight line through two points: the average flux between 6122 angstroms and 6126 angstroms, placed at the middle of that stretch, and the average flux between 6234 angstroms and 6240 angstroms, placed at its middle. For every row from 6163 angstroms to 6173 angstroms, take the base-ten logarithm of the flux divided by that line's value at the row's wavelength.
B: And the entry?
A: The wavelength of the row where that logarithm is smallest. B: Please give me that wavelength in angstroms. 6163.76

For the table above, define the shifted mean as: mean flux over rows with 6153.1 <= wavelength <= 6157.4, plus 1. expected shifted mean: 1.64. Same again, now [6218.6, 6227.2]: 1.67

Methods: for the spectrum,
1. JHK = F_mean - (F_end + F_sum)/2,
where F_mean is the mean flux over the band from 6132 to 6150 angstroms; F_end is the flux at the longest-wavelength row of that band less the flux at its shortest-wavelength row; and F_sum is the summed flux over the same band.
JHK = -4.16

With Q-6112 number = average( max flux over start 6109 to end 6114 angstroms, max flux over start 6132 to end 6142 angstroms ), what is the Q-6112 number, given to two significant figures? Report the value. 0.76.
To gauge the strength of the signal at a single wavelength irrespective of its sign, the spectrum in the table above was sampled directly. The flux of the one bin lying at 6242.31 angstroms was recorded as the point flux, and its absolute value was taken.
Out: 0.690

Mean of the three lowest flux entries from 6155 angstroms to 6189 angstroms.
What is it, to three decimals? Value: 0.642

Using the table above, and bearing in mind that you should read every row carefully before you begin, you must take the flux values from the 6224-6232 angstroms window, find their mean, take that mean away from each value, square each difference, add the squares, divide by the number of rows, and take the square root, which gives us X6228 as 0.015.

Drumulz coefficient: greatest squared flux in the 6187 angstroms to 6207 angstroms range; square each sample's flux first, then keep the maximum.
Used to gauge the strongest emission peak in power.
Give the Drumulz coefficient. 0.55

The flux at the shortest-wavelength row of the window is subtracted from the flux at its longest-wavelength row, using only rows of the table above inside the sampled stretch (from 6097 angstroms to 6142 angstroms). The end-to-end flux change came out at 0.10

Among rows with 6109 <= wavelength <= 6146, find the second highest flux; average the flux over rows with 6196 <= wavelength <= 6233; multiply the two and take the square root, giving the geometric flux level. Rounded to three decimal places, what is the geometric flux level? 0.740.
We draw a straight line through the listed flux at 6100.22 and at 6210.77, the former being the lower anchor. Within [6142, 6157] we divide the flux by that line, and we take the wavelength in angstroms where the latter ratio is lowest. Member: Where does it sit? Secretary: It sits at 6155.25 angstroms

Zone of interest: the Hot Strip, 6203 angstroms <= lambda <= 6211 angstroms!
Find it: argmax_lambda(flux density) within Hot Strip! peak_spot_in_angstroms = 6209.34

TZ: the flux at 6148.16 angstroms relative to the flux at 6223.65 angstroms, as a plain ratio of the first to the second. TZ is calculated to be 1.18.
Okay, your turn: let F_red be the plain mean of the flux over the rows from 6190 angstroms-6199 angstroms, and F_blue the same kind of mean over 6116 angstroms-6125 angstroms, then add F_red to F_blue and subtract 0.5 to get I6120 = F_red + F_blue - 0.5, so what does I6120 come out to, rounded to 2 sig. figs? 0.83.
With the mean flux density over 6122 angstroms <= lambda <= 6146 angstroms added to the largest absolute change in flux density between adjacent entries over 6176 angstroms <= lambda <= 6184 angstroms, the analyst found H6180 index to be 0.763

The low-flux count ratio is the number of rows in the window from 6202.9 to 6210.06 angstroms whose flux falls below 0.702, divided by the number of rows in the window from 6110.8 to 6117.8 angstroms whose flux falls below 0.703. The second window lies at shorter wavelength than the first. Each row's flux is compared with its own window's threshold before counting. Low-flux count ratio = 1.0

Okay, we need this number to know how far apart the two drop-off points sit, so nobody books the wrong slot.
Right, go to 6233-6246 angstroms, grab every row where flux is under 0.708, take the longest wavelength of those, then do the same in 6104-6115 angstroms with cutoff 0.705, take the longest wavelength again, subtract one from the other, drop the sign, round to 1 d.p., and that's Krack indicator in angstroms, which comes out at 128.0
